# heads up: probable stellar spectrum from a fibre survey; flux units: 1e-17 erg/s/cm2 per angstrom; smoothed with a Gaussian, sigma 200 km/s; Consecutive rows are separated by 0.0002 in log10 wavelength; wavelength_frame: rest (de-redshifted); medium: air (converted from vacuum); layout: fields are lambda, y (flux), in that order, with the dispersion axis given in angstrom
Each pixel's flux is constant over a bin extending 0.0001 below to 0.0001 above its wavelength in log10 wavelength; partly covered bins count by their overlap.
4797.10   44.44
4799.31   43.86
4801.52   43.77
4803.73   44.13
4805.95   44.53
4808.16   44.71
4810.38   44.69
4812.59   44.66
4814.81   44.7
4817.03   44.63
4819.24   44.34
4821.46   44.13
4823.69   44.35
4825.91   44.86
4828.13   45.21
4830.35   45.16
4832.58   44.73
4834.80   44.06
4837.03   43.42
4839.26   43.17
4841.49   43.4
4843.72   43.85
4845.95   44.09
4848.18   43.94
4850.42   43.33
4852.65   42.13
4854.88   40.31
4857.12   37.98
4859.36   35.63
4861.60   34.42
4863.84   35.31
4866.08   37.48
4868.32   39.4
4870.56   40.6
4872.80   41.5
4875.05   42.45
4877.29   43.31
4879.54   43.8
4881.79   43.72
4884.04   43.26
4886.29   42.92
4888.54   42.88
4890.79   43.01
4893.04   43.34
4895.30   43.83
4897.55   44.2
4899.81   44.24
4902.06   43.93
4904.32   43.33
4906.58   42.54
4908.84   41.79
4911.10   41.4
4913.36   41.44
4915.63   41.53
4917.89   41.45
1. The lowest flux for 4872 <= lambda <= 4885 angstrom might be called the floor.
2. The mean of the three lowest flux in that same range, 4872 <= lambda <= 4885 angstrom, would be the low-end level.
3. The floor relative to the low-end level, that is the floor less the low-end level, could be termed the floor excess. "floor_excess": -0.9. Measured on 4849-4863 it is -1.6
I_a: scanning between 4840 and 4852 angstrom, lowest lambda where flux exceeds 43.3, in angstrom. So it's 4841.49 angstrom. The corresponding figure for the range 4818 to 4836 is 4819.24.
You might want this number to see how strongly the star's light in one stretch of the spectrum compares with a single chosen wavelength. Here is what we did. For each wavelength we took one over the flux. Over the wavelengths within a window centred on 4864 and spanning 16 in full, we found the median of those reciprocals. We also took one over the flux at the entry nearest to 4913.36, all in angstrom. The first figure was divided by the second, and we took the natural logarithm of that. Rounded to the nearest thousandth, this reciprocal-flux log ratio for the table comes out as 0.100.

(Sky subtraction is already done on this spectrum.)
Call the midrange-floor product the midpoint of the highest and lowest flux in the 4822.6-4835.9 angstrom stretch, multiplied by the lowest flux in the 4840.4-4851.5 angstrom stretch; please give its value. 1934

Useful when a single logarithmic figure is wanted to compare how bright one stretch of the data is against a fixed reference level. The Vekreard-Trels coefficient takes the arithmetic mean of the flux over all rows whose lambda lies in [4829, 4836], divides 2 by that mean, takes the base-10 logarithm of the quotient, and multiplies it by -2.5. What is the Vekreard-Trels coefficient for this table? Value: 3.37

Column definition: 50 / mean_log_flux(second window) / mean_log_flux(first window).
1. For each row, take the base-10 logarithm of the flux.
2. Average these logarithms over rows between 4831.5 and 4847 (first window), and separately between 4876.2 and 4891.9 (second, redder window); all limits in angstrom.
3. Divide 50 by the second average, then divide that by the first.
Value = 18.6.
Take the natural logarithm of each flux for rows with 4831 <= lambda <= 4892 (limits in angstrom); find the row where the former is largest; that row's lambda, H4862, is 4832.58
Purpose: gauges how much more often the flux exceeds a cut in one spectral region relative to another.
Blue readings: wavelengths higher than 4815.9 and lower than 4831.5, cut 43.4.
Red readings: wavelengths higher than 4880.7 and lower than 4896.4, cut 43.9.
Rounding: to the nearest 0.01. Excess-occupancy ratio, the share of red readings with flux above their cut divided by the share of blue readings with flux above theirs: 0.00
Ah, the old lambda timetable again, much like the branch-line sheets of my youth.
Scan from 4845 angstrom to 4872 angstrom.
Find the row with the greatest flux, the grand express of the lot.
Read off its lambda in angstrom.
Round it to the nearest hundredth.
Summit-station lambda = 4845.95 angstrom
